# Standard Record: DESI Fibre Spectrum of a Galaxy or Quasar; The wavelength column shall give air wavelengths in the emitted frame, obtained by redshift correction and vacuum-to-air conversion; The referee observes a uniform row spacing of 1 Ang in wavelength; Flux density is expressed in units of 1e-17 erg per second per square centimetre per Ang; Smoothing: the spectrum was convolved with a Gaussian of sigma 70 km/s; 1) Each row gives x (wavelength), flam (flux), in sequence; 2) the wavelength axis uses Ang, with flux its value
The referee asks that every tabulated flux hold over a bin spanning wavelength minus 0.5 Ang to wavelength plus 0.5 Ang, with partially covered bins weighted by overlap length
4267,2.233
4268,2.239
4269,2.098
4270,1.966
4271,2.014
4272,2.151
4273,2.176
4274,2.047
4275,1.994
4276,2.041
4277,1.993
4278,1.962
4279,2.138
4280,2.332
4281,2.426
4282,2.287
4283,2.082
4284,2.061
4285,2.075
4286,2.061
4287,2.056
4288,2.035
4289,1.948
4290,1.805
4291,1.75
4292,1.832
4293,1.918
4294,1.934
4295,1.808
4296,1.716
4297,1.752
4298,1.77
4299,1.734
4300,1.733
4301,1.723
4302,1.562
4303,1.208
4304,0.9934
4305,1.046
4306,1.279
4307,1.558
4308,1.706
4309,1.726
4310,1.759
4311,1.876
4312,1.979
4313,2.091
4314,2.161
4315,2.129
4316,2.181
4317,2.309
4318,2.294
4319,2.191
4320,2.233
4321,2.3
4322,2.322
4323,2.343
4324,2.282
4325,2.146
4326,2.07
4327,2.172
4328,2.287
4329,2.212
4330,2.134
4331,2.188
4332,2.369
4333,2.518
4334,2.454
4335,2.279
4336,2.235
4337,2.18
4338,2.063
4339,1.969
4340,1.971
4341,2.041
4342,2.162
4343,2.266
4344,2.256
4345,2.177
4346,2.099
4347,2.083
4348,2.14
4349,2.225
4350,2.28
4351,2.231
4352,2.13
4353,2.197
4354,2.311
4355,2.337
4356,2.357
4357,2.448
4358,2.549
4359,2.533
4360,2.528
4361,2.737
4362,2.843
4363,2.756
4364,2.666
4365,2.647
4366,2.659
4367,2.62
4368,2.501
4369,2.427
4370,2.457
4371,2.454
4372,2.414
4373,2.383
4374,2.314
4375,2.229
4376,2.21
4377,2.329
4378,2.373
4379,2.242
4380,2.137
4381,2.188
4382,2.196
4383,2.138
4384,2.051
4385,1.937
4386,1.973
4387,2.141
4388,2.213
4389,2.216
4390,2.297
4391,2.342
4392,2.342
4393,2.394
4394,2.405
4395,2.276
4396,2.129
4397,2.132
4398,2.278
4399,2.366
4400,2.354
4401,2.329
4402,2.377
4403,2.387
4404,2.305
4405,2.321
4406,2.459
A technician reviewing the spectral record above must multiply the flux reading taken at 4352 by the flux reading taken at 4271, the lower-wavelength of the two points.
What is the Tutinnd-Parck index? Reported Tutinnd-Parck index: 4.3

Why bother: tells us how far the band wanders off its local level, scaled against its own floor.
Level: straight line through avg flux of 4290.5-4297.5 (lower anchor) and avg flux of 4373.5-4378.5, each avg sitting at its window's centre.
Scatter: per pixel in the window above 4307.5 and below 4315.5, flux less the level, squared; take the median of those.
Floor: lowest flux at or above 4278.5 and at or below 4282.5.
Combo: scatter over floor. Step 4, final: 0.014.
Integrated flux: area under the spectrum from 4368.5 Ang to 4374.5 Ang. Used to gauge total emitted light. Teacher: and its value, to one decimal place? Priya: 14.4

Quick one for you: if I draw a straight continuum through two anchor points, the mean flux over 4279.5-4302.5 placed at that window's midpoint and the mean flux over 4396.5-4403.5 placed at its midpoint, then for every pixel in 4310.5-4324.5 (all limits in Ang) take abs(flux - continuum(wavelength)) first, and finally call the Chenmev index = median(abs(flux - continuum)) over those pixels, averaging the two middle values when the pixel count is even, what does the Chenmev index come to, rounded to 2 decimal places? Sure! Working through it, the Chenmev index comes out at 0.18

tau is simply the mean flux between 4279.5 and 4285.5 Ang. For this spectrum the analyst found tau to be 2.21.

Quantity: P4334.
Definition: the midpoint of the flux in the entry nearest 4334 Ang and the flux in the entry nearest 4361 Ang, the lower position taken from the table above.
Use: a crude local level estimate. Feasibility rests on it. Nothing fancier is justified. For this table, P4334 2.60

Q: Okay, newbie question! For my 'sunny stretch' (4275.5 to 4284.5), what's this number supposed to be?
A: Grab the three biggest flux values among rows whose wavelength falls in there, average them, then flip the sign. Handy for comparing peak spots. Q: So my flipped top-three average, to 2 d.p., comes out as -2.35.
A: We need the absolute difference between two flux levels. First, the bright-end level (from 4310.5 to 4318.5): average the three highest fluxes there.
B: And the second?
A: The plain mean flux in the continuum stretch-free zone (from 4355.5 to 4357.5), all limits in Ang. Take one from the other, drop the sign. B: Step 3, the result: 0.14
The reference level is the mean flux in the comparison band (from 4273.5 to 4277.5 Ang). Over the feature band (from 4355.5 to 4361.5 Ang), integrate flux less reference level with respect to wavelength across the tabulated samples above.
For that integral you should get 3.0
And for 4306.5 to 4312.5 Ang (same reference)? -1.5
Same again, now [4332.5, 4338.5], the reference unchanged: 1.6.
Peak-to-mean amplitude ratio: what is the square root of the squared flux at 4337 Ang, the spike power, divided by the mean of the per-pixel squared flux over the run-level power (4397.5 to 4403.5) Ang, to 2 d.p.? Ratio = 0.93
